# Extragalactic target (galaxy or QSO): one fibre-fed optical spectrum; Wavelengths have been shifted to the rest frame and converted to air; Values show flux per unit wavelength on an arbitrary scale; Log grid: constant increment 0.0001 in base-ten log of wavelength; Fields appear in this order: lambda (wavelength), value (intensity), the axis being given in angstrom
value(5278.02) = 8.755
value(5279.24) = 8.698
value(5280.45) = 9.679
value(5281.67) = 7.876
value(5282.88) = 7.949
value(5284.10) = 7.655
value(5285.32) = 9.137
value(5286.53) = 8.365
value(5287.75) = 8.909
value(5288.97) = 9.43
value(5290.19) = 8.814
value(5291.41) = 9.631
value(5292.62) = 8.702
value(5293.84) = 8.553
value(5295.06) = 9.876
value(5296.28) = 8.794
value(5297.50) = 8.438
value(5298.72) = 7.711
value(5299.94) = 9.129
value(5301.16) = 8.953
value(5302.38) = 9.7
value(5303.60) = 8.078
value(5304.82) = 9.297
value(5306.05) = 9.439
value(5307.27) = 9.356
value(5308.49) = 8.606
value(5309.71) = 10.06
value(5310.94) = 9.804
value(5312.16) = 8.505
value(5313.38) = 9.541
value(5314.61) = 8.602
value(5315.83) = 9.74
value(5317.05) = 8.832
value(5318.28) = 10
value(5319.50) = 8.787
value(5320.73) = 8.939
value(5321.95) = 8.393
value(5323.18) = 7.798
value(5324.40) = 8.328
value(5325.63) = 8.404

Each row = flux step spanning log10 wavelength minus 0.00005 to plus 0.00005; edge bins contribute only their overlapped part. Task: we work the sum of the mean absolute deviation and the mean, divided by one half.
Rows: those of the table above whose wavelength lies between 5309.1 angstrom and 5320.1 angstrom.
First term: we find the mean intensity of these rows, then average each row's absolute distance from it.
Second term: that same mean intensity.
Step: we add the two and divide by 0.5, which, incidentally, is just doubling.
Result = 19.8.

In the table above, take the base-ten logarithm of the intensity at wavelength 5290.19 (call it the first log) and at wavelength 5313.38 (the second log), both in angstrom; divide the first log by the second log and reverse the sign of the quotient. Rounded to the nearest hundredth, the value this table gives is -0.96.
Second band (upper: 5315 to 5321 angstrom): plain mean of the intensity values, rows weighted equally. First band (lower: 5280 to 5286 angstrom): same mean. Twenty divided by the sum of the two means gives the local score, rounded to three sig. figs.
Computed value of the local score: 1.13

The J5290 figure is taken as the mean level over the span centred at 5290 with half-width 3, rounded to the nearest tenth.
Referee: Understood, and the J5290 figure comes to 9.1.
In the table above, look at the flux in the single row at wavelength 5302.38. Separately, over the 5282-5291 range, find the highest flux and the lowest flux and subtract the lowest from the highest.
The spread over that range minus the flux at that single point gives -7.9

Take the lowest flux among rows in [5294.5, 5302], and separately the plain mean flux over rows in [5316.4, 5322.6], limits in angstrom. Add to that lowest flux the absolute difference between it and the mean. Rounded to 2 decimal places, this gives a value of 8.99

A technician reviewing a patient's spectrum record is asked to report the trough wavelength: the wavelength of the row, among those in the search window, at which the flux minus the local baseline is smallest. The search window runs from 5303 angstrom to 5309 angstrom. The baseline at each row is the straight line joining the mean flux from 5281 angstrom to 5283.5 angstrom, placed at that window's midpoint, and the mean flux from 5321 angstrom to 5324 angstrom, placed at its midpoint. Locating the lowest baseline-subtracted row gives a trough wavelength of 5303.60 angstrom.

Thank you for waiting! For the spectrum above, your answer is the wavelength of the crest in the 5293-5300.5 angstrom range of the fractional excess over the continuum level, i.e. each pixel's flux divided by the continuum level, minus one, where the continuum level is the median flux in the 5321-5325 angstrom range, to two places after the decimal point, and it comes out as 5295.06 angstrom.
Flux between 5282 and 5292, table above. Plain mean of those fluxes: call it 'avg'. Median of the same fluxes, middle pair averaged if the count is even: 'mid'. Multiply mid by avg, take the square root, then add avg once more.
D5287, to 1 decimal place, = 17.5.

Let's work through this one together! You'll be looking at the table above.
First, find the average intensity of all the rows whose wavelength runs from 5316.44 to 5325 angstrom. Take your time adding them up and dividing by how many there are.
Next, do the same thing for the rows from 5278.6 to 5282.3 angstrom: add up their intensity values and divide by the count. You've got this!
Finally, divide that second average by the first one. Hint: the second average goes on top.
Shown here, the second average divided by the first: 1.00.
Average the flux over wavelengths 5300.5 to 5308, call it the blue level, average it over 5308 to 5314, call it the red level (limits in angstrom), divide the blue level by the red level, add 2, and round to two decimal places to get 2.98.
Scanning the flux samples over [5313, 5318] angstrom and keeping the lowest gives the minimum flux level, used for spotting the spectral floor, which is 8.602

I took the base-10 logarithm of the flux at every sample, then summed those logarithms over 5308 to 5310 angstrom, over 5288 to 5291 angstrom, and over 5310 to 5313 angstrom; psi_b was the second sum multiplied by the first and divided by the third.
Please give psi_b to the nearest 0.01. 1.94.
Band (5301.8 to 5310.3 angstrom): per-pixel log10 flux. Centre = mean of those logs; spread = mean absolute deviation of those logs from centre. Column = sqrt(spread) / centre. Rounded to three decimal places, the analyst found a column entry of 0.162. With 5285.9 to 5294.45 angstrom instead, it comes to 0.137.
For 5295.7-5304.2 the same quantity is 0.173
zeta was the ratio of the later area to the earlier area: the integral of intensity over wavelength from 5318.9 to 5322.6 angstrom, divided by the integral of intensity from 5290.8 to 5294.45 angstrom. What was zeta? 0.98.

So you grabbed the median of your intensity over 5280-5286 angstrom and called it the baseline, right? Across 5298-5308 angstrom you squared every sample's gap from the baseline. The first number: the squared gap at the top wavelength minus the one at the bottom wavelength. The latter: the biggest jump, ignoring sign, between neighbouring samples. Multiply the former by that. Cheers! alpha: 6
